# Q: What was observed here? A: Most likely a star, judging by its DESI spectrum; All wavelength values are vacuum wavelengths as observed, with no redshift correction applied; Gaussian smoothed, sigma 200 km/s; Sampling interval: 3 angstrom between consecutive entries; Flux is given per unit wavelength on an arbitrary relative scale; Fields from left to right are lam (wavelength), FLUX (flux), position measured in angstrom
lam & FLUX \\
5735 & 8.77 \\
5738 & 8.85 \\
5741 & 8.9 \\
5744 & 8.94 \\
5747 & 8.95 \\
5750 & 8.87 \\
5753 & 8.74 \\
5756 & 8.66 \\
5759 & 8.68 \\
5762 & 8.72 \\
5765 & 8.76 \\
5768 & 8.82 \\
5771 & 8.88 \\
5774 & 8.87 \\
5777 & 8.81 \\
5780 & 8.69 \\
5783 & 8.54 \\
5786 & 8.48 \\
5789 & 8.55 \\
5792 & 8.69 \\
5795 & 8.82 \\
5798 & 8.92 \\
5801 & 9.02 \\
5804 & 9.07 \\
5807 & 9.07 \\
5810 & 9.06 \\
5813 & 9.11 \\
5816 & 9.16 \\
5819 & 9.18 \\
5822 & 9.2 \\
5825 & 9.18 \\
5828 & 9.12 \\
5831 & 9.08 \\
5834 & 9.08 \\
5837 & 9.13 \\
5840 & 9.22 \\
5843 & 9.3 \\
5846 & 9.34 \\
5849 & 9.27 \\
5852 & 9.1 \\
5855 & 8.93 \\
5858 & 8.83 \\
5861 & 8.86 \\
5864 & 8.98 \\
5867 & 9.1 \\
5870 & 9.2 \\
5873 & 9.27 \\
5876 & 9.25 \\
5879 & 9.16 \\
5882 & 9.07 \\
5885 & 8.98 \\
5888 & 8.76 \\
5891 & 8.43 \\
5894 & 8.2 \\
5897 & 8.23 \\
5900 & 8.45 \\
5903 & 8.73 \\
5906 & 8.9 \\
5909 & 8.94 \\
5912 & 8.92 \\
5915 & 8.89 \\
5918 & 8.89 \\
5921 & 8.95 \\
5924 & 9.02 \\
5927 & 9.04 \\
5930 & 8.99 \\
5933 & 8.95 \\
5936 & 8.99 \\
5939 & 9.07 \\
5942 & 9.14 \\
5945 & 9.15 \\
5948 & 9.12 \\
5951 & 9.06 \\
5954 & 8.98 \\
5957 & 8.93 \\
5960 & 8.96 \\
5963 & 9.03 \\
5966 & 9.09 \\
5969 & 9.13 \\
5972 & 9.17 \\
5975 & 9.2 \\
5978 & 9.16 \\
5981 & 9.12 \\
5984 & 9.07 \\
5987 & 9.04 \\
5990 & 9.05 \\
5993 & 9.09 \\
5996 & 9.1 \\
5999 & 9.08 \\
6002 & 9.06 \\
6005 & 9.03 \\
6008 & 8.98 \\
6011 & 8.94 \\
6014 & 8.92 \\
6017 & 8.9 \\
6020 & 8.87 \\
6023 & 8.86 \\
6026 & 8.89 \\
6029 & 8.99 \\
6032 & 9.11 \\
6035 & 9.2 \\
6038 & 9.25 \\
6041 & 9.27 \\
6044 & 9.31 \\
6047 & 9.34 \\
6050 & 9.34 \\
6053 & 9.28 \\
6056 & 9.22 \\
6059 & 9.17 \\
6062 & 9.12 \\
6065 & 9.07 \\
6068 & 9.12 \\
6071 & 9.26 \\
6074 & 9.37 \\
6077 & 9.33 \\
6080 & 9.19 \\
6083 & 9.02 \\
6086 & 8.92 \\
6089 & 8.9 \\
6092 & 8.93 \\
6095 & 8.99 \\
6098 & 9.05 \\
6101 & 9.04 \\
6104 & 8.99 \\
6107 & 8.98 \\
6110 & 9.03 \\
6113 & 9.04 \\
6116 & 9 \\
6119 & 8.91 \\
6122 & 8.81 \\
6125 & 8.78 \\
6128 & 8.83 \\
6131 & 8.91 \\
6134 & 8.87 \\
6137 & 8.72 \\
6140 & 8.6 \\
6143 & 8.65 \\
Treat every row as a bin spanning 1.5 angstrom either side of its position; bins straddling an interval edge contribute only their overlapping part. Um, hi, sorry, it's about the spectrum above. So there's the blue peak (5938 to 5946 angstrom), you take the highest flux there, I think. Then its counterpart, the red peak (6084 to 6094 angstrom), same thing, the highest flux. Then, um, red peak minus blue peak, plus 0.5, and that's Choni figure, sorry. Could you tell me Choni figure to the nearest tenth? 0.3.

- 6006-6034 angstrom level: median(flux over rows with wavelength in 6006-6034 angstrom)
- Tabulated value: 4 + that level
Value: 12.9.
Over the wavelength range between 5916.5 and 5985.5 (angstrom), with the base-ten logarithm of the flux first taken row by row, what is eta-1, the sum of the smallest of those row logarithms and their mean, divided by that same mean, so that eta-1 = 1.99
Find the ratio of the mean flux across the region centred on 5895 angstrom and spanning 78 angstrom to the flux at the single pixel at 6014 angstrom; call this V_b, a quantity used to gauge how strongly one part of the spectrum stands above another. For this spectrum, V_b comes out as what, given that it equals 1.00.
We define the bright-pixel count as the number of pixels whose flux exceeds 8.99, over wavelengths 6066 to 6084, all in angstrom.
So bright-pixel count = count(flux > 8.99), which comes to 6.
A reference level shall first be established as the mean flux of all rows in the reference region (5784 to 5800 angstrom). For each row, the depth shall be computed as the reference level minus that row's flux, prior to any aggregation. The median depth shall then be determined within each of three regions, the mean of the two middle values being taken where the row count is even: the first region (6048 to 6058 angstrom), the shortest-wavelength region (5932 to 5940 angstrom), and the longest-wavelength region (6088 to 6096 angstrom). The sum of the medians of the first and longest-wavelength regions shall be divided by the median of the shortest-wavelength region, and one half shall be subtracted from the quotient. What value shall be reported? 2.3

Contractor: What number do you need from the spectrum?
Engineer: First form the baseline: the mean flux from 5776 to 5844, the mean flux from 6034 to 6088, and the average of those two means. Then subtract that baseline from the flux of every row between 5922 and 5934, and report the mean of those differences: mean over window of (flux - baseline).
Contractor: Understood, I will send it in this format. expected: -0.09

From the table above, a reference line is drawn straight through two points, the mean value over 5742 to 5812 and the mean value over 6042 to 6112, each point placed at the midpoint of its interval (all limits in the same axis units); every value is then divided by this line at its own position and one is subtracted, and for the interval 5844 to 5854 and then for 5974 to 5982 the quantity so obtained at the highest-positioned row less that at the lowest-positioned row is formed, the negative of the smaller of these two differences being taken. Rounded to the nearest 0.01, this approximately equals 0.03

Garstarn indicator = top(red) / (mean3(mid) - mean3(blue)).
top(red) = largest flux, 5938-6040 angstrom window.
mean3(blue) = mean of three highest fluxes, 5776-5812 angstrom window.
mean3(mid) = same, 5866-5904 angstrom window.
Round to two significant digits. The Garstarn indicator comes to 53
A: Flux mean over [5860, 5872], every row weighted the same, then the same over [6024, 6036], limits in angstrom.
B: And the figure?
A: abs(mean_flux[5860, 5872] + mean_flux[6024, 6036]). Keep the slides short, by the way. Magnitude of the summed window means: 18.1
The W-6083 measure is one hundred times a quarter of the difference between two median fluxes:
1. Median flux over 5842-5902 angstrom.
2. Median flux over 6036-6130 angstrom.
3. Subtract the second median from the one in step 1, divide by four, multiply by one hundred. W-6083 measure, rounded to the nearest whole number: -1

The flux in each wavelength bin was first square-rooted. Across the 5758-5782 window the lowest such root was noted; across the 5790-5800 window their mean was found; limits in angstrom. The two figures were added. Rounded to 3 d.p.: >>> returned 5.914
